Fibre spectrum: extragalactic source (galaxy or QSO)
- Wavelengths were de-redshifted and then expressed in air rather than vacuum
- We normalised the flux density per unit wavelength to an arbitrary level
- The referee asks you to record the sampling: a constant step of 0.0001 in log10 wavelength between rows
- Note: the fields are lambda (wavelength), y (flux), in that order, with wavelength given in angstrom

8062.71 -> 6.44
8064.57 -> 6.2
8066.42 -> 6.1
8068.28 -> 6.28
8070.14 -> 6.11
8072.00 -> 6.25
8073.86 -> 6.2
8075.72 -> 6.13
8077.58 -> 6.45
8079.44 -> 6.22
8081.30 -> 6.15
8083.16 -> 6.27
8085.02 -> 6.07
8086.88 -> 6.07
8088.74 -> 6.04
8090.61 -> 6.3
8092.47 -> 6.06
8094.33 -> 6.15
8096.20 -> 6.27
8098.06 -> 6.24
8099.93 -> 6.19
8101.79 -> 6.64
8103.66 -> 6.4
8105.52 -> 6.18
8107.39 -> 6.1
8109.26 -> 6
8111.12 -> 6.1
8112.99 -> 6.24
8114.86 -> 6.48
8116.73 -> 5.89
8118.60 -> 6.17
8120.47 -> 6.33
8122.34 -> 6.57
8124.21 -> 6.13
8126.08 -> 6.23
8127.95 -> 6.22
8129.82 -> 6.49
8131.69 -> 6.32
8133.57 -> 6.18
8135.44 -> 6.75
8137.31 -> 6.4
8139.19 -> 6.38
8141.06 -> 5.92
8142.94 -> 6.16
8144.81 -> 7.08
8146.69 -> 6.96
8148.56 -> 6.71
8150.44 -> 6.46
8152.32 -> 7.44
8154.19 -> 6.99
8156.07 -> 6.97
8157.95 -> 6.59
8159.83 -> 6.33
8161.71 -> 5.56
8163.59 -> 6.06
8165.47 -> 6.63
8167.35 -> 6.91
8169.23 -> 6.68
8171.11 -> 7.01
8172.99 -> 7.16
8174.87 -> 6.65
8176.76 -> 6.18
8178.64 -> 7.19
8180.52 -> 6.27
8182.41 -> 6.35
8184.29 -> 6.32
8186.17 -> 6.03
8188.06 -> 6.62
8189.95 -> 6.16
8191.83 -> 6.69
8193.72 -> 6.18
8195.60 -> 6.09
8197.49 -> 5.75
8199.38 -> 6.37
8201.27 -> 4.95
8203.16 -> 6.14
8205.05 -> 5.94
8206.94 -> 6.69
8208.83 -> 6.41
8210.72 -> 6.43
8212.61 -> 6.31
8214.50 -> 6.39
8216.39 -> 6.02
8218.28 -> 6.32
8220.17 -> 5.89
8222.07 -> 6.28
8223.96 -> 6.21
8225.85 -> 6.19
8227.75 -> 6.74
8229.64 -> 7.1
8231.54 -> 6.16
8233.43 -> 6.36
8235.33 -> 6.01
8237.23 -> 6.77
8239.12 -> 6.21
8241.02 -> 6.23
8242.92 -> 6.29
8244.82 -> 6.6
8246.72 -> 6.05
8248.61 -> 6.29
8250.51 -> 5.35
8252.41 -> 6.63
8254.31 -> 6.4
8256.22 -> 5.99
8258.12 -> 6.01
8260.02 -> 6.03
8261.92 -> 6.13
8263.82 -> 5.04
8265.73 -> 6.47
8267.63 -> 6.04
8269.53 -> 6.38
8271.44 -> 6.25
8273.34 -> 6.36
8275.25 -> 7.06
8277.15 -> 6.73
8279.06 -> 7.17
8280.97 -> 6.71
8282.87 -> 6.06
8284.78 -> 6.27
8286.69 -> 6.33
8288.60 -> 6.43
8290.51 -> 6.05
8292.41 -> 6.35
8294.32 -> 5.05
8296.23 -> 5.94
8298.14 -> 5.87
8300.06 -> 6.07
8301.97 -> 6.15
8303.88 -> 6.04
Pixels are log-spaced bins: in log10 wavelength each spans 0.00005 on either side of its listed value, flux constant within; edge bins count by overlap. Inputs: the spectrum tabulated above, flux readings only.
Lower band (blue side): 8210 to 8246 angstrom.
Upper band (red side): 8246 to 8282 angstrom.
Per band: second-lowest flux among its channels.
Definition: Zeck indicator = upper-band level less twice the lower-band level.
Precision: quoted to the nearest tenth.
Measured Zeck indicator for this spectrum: -6.7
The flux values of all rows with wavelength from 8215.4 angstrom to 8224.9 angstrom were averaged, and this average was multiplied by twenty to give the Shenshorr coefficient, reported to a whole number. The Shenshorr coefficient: 123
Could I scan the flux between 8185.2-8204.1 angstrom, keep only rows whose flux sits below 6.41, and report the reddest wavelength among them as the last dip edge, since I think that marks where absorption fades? 8203.16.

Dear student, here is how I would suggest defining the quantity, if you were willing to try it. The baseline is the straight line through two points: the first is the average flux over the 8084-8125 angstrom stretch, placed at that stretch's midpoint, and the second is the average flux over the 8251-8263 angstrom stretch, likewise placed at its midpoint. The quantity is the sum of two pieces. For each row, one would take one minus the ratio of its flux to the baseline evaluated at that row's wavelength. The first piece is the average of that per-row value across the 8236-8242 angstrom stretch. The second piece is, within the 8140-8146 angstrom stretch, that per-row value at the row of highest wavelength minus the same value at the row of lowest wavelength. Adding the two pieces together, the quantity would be -0.22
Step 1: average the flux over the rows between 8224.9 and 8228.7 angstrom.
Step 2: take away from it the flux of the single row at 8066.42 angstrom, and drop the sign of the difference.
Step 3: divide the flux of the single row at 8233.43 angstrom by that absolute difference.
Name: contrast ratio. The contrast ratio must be 17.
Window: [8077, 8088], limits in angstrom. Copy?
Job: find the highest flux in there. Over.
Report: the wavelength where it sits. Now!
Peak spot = 8077.58 angstrom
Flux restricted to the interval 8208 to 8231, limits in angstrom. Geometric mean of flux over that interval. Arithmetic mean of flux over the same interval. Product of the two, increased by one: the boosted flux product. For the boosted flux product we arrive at 41.4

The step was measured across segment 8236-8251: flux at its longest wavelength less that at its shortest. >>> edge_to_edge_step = -1.4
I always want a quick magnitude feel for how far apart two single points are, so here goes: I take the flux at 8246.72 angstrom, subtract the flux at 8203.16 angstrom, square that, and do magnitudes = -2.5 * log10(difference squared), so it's 5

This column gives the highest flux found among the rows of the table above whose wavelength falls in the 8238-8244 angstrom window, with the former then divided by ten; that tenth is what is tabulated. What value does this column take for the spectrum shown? 0.63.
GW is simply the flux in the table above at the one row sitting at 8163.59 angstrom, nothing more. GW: 6.06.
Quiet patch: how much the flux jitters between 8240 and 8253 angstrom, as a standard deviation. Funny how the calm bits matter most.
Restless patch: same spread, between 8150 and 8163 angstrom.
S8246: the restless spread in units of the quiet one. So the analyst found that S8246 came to 1.4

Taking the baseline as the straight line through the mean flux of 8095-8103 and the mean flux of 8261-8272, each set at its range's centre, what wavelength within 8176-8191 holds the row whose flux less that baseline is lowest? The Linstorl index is 8186.17 angstrom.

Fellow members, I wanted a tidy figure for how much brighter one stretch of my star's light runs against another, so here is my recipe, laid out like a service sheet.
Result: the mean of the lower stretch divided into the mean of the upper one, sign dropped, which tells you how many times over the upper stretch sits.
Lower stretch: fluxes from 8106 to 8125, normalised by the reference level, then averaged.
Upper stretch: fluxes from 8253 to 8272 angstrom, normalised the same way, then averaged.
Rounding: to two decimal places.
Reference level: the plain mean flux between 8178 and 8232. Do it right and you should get 0.98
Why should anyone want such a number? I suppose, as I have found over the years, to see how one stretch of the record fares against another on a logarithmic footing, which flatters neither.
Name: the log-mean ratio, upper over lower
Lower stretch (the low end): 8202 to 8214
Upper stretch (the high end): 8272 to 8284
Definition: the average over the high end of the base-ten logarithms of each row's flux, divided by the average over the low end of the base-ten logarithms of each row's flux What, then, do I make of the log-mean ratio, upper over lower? 1.03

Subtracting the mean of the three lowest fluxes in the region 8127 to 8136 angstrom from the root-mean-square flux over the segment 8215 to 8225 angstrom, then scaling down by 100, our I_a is -0.001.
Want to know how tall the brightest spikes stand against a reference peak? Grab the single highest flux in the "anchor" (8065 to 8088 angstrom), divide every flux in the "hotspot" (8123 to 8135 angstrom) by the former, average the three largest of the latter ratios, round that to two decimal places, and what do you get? 0.98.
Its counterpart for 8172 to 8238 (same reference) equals 1.11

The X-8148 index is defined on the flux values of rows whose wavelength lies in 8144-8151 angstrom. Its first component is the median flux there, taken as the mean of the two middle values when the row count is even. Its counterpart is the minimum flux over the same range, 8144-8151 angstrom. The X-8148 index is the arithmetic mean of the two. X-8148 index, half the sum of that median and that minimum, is 6.65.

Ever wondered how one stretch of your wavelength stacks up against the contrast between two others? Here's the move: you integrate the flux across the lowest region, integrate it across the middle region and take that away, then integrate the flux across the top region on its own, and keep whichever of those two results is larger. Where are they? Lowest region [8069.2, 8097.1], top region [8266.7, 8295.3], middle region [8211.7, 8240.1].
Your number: 182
